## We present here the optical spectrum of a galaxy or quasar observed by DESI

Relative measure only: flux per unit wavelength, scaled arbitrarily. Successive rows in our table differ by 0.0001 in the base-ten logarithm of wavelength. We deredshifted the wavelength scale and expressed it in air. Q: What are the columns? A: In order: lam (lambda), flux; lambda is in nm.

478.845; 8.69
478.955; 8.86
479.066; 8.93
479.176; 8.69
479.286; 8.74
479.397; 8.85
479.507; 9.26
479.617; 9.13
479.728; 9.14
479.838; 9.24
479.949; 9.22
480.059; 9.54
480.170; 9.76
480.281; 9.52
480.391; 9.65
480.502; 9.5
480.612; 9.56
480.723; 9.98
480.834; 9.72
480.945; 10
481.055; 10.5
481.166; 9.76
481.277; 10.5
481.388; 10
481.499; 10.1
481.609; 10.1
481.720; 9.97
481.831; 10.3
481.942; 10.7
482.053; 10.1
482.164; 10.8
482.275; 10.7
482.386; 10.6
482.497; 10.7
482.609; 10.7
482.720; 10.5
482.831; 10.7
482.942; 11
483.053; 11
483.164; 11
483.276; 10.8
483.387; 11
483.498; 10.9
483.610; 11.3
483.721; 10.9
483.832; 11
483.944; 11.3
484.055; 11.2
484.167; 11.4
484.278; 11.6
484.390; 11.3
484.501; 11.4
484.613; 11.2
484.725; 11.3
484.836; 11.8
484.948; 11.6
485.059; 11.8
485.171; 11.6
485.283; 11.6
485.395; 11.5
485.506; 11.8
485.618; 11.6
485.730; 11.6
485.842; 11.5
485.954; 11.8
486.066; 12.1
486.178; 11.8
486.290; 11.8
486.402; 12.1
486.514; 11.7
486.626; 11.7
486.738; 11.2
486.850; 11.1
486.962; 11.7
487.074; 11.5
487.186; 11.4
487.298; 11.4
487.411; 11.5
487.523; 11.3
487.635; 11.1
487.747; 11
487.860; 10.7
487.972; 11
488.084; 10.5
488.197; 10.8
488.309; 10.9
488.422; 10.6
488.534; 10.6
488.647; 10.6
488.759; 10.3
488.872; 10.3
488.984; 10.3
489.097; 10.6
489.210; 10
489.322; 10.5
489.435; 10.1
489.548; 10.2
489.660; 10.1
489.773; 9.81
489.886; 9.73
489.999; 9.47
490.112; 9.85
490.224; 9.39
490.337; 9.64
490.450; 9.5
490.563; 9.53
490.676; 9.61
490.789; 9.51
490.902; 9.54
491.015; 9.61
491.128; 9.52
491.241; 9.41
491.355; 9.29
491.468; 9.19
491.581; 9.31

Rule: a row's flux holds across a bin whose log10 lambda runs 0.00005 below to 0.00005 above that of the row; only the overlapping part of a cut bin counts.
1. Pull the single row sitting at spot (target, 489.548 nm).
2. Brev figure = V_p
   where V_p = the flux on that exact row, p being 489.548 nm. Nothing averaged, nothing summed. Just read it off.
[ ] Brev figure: 10.2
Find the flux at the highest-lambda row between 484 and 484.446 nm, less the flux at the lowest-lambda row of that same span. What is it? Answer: 0.10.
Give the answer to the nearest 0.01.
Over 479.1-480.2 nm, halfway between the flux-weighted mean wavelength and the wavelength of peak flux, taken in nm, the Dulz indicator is 479.93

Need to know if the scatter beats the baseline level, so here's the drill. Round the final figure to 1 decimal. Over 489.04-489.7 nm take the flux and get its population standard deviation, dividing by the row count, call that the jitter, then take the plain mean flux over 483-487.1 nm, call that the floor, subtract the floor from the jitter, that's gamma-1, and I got -11.2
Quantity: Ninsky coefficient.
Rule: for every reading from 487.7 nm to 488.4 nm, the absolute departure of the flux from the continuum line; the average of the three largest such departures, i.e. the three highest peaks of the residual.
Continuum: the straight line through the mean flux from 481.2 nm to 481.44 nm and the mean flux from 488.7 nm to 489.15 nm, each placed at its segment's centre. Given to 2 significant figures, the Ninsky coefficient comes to 0.61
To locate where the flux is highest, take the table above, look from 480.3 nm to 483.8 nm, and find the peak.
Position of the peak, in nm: 483.610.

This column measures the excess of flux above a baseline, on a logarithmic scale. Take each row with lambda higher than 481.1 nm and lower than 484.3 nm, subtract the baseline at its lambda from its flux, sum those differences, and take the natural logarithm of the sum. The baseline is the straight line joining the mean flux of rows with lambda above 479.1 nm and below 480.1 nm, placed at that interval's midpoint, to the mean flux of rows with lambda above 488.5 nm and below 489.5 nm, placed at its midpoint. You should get 3.55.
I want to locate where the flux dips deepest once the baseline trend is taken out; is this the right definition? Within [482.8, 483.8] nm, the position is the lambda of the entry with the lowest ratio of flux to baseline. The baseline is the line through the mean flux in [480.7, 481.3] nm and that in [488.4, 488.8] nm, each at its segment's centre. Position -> 482.831 nm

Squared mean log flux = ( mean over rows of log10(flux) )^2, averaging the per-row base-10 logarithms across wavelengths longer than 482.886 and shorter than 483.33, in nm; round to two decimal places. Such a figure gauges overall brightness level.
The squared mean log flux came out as 1.08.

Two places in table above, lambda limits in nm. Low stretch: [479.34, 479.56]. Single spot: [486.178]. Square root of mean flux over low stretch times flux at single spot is 10.3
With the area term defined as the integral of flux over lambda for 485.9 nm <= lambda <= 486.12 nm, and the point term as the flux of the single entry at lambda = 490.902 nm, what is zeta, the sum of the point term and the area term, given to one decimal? 12.2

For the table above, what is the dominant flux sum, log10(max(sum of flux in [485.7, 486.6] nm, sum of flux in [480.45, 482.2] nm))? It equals 2.2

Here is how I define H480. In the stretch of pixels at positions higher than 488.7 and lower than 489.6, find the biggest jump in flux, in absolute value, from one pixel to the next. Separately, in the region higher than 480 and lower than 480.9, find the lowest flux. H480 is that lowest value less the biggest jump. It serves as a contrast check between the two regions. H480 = 8.9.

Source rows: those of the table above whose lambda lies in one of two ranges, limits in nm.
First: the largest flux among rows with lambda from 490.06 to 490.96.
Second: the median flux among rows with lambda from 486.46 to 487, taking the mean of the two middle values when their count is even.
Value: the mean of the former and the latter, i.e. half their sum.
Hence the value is 10.8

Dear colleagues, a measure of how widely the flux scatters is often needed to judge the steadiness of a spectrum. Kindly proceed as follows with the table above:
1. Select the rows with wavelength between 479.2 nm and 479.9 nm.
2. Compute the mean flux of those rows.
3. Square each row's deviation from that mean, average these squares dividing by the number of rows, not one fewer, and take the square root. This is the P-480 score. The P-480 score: 0.20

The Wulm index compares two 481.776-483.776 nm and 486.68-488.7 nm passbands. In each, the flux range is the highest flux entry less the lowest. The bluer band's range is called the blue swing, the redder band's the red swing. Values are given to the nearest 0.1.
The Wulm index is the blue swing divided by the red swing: 1.0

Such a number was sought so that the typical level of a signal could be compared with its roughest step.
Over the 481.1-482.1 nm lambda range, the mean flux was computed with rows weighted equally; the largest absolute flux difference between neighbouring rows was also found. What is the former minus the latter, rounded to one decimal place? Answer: 9.4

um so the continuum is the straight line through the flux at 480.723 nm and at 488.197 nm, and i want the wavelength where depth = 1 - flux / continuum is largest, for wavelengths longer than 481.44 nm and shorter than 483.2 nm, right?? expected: 481.720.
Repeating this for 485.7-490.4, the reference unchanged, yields 490.224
